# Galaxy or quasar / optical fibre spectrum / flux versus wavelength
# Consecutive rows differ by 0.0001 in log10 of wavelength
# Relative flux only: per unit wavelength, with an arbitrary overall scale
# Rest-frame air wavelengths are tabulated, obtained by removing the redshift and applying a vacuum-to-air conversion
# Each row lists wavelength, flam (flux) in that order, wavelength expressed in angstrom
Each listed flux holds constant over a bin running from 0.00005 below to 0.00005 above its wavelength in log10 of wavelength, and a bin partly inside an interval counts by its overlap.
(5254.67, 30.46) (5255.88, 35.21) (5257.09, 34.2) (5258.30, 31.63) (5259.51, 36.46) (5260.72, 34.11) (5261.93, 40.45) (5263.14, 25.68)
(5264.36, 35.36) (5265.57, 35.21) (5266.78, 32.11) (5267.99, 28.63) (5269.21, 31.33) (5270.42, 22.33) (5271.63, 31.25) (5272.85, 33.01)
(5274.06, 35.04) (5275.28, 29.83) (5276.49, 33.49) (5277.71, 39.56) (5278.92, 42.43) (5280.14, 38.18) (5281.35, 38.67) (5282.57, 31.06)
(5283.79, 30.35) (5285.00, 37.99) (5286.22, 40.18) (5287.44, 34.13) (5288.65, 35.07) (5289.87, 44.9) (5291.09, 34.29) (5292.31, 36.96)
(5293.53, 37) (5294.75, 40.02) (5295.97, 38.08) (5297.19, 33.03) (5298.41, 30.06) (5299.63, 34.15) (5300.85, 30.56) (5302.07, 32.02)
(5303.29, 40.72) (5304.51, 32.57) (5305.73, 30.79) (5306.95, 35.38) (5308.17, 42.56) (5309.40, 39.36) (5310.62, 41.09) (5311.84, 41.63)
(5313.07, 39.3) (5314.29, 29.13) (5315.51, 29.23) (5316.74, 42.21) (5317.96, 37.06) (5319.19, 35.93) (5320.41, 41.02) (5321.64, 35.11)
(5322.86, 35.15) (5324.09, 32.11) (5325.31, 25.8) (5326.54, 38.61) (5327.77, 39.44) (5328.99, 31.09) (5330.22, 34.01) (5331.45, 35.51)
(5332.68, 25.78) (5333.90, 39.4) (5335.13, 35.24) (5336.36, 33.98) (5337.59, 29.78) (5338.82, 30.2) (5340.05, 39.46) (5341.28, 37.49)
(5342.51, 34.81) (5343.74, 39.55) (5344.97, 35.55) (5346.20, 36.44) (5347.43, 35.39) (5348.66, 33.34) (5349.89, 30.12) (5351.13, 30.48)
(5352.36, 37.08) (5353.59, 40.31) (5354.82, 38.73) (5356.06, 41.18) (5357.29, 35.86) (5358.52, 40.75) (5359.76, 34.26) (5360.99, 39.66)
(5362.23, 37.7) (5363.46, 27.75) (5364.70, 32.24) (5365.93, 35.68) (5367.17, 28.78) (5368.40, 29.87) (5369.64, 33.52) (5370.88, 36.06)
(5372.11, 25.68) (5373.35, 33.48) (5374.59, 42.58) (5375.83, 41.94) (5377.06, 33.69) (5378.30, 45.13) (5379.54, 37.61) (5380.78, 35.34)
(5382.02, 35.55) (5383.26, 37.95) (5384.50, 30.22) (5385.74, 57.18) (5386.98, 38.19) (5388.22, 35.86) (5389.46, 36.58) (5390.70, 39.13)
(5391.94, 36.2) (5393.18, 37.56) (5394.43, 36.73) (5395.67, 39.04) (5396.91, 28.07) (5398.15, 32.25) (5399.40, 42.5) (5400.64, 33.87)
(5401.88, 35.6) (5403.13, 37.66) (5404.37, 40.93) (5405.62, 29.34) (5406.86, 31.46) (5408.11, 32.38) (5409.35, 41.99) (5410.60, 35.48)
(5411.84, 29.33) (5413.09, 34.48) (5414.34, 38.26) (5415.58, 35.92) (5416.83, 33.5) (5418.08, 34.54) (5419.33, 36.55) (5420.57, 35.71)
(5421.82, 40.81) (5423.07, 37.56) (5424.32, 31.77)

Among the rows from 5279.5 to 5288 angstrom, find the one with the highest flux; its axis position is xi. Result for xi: 5286.22 angstrom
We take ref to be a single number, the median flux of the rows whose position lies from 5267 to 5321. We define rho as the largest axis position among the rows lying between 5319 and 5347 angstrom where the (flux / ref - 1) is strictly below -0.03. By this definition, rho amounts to 5338.82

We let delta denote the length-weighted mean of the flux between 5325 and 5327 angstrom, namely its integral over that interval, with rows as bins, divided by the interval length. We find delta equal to 33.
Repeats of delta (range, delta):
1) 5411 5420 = 35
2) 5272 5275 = 33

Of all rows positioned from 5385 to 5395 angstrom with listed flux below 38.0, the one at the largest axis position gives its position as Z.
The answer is 5394.43 angstrom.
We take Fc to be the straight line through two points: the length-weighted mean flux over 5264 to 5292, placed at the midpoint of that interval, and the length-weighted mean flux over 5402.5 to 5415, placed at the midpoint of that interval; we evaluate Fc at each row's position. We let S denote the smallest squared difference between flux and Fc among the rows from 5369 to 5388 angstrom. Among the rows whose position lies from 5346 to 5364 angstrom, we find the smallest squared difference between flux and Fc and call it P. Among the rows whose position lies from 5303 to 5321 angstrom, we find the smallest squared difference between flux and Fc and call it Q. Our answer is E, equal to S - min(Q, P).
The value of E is -0.17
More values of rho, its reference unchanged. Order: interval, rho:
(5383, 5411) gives 5408.11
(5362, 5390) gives 5384.50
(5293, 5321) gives 5315.51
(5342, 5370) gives 5369.64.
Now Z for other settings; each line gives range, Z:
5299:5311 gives 5306.95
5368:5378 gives 5377.06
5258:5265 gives 5264.36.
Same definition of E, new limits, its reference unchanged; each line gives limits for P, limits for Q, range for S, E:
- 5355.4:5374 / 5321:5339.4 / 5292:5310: 0.13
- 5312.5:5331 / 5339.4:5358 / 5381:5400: 0.28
